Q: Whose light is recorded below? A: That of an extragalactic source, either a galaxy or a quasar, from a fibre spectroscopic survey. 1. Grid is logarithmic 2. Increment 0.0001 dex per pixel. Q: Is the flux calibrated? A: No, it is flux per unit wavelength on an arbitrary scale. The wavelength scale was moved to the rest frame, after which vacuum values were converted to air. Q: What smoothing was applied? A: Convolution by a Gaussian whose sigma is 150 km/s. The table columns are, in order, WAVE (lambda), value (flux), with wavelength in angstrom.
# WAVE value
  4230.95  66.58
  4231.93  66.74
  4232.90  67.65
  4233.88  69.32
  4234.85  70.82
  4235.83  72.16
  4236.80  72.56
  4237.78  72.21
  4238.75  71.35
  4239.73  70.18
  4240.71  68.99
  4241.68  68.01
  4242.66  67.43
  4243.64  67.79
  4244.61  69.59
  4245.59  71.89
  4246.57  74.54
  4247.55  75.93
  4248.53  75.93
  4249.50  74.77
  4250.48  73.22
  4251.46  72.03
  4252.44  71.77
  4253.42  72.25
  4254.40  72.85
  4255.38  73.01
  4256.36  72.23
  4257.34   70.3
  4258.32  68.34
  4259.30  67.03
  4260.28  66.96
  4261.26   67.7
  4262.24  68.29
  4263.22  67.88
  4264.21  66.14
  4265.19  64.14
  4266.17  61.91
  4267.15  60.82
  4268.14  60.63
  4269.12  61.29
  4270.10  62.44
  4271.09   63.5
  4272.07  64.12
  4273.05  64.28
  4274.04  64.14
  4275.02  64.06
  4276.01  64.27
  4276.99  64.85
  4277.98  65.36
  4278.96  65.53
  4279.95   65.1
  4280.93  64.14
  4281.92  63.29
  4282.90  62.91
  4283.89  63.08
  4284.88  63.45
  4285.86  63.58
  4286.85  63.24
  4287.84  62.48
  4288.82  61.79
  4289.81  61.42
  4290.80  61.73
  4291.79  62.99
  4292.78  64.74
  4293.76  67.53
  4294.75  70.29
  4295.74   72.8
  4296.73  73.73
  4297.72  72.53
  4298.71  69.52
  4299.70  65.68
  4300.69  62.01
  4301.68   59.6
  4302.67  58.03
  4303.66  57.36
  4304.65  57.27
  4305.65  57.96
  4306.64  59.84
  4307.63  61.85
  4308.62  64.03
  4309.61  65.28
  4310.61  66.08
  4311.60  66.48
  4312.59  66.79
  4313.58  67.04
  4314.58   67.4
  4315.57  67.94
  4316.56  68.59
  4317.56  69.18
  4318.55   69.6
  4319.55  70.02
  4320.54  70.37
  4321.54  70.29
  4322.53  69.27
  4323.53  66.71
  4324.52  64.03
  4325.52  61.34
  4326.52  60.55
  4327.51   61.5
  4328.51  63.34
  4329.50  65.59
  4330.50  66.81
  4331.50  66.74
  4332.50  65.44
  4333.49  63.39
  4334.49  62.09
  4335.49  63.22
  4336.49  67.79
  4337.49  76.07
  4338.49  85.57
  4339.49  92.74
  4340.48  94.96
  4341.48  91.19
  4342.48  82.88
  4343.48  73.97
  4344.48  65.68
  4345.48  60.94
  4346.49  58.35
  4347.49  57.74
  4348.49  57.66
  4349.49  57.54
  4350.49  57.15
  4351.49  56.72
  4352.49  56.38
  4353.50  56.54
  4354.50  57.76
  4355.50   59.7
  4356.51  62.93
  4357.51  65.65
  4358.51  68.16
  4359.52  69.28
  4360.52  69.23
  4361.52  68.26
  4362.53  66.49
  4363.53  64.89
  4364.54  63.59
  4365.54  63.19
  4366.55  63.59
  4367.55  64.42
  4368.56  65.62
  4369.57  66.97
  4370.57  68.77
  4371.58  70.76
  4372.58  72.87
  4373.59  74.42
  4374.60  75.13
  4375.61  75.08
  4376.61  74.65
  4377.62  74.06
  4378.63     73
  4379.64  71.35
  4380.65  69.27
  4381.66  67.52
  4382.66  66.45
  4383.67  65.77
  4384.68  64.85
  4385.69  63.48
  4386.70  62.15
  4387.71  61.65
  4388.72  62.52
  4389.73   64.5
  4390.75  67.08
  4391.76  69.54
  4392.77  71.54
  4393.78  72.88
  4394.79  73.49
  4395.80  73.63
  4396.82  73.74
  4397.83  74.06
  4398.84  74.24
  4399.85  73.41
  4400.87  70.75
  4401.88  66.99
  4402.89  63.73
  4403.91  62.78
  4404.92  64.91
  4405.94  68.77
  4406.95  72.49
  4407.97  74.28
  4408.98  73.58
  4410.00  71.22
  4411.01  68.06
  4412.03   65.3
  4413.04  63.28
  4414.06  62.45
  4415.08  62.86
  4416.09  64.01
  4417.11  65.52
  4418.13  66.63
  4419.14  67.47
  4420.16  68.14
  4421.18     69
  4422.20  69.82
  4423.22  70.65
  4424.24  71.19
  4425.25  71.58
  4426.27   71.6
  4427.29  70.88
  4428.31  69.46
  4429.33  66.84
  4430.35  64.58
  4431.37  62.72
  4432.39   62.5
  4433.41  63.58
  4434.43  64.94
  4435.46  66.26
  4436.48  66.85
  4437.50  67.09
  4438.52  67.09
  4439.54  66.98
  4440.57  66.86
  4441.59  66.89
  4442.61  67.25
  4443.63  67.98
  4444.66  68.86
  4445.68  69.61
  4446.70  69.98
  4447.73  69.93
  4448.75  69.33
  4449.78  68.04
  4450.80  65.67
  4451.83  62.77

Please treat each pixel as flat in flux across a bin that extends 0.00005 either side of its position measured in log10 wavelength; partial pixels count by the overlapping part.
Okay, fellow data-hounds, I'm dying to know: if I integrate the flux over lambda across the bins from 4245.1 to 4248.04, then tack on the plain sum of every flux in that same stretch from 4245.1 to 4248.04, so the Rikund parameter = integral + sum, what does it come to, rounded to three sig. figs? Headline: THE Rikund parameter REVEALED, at 440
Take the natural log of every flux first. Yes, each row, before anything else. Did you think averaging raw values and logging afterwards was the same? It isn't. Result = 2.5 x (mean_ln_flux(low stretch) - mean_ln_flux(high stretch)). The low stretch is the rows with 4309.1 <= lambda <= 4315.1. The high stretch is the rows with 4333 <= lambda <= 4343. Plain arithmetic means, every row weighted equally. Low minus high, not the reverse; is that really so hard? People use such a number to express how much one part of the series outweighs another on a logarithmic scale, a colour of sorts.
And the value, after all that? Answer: -0.37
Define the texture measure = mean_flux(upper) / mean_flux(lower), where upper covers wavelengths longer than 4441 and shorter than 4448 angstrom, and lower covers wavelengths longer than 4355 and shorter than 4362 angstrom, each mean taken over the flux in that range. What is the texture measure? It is 1.04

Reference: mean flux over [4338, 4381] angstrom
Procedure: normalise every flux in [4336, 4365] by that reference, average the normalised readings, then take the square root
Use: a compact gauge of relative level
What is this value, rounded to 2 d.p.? 0.99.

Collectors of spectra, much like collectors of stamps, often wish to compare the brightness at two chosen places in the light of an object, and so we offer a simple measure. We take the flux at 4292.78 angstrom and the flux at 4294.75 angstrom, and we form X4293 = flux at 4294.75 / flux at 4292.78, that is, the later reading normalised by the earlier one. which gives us 1.09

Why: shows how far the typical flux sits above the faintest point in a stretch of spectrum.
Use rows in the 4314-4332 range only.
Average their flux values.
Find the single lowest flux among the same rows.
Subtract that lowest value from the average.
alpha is 6.1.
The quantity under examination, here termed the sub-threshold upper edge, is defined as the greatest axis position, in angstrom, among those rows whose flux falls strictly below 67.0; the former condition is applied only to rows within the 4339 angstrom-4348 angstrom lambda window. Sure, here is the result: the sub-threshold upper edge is 4347.49 angstrom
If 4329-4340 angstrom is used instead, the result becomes 4335.49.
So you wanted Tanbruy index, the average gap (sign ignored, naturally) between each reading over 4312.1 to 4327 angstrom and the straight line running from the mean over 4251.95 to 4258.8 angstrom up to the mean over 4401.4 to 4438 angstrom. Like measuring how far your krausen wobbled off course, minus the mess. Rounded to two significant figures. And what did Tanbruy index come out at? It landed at 2.7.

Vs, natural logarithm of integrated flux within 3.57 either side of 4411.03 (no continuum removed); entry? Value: 6.2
